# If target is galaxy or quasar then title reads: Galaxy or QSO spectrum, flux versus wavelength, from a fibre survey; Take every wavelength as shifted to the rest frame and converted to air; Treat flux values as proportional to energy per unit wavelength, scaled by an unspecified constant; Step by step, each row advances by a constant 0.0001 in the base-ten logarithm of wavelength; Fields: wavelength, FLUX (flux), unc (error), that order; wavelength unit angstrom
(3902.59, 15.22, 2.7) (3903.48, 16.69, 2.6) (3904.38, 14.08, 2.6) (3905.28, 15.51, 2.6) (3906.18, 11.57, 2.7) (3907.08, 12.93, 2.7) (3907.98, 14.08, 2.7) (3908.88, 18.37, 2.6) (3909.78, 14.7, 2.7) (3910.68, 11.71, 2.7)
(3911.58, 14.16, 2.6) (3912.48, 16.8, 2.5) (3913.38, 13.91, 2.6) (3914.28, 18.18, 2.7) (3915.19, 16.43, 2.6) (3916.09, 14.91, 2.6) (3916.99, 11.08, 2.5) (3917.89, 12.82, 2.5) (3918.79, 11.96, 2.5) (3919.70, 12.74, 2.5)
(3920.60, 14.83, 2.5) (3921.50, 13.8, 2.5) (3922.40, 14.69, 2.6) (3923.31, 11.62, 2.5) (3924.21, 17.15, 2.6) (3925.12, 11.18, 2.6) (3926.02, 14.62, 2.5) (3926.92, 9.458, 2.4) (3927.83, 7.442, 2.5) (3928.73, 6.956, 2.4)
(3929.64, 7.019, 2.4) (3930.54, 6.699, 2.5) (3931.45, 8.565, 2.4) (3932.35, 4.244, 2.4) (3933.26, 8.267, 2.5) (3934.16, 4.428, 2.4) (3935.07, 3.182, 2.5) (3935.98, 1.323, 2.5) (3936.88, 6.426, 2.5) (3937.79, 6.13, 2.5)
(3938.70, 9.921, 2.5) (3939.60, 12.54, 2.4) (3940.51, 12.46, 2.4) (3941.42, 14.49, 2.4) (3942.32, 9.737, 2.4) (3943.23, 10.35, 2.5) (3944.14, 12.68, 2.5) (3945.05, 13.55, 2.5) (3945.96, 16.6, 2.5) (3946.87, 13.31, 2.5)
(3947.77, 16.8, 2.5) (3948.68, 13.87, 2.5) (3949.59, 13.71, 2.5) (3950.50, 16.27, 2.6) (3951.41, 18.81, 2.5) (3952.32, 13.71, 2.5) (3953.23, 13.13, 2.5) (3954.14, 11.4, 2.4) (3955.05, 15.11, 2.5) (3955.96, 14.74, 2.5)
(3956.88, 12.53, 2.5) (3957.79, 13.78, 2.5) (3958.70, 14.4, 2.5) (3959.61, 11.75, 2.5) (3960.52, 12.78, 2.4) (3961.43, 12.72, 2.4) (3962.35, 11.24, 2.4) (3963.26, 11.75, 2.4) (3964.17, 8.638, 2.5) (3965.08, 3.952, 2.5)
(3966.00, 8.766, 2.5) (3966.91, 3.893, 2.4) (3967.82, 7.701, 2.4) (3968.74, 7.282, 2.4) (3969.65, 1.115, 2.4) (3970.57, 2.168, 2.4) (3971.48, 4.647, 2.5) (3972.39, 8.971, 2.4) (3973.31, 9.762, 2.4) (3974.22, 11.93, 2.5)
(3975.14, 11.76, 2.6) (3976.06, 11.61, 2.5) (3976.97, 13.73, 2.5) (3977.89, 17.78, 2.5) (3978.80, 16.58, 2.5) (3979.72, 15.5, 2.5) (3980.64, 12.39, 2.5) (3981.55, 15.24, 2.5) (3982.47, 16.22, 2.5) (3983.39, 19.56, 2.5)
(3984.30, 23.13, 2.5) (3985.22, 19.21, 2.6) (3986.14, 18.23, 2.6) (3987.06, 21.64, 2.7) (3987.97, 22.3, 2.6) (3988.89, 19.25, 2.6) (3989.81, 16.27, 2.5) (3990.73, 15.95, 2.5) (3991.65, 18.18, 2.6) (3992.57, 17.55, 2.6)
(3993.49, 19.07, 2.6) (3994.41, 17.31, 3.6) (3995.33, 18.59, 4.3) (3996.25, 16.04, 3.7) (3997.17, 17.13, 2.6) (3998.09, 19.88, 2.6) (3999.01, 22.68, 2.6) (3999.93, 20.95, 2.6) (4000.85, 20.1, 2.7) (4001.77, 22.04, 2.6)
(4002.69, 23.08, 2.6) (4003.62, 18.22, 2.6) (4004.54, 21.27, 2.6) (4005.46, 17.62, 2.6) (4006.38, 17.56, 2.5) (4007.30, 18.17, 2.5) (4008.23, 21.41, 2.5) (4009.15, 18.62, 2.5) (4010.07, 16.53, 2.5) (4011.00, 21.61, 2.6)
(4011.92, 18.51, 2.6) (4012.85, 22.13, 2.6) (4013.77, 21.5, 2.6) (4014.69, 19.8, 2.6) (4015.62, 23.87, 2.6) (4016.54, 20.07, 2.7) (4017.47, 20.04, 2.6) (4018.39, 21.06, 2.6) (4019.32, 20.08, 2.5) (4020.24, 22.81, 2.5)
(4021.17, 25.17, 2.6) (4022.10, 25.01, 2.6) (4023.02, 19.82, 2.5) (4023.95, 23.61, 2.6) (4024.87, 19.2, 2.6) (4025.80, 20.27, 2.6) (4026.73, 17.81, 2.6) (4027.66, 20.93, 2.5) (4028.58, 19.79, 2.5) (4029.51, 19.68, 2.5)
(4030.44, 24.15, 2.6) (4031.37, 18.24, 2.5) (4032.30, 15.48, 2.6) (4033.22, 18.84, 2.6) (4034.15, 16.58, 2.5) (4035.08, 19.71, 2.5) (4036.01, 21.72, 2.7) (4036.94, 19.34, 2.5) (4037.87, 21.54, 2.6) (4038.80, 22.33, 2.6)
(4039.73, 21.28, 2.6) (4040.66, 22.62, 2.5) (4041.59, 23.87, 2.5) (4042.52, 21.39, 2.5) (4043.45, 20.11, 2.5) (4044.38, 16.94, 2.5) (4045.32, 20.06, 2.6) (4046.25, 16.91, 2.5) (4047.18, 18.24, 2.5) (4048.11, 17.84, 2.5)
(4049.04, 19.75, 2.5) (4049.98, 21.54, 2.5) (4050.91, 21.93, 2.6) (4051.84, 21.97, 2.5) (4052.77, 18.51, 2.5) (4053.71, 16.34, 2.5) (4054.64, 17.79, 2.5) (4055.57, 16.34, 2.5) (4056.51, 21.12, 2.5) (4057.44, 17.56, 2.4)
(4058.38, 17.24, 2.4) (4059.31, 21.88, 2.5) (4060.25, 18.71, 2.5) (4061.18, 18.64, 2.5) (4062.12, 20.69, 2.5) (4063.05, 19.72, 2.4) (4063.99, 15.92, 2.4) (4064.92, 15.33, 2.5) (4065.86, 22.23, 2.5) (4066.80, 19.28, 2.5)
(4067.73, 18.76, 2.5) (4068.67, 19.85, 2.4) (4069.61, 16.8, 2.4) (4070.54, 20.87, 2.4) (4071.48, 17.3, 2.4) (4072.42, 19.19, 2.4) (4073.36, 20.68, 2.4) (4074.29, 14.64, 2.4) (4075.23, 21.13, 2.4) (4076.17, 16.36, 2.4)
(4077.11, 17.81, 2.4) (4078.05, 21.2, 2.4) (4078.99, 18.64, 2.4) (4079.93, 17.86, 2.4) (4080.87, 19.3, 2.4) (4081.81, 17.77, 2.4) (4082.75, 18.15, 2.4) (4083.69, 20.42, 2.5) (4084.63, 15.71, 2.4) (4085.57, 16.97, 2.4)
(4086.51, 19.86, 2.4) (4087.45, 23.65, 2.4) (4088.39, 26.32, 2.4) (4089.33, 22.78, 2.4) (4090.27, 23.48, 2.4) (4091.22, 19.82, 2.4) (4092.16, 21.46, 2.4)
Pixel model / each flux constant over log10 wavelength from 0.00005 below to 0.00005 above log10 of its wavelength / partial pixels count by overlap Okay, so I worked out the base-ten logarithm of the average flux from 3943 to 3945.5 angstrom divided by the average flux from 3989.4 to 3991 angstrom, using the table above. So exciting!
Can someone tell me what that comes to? -0.12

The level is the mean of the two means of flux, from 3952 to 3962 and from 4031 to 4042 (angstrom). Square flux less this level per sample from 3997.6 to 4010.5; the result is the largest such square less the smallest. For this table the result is 41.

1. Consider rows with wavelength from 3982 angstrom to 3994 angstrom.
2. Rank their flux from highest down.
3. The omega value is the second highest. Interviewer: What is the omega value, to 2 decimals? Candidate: 22.30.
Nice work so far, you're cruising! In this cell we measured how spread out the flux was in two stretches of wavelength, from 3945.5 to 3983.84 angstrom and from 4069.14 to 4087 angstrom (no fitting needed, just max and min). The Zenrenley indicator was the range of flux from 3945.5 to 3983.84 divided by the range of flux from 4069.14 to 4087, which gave 2.8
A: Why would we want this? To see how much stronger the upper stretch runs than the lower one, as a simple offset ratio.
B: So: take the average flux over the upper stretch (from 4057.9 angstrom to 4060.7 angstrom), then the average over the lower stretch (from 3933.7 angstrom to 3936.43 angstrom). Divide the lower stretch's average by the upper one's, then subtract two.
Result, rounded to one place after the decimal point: -1.8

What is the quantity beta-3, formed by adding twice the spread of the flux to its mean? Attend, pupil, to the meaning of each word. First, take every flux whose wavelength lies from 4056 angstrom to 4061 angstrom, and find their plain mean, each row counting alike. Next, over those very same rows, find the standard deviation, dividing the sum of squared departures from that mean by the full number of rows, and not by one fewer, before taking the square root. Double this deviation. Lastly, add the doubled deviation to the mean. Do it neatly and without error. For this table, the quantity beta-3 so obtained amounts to 23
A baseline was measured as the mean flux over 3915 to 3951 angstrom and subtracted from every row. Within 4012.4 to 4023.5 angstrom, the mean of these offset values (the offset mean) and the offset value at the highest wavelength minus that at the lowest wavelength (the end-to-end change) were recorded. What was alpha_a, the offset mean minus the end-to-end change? 13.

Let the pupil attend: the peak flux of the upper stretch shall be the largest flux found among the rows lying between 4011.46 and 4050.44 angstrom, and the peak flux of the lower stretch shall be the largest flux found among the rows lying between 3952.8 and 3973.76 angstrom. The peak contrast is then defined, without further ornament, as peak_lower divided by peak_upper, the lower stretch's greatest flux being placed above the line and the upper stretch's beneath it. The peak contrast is 0.60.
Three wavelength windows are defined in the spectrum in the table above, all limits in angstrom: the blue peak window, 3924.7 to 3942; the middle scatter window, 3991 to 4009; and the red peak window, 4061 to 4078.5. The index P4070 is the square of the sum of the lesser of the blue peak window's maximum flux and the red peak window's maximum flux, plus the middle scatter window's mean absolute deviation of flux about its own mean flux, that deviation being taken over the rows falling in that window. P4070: 269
